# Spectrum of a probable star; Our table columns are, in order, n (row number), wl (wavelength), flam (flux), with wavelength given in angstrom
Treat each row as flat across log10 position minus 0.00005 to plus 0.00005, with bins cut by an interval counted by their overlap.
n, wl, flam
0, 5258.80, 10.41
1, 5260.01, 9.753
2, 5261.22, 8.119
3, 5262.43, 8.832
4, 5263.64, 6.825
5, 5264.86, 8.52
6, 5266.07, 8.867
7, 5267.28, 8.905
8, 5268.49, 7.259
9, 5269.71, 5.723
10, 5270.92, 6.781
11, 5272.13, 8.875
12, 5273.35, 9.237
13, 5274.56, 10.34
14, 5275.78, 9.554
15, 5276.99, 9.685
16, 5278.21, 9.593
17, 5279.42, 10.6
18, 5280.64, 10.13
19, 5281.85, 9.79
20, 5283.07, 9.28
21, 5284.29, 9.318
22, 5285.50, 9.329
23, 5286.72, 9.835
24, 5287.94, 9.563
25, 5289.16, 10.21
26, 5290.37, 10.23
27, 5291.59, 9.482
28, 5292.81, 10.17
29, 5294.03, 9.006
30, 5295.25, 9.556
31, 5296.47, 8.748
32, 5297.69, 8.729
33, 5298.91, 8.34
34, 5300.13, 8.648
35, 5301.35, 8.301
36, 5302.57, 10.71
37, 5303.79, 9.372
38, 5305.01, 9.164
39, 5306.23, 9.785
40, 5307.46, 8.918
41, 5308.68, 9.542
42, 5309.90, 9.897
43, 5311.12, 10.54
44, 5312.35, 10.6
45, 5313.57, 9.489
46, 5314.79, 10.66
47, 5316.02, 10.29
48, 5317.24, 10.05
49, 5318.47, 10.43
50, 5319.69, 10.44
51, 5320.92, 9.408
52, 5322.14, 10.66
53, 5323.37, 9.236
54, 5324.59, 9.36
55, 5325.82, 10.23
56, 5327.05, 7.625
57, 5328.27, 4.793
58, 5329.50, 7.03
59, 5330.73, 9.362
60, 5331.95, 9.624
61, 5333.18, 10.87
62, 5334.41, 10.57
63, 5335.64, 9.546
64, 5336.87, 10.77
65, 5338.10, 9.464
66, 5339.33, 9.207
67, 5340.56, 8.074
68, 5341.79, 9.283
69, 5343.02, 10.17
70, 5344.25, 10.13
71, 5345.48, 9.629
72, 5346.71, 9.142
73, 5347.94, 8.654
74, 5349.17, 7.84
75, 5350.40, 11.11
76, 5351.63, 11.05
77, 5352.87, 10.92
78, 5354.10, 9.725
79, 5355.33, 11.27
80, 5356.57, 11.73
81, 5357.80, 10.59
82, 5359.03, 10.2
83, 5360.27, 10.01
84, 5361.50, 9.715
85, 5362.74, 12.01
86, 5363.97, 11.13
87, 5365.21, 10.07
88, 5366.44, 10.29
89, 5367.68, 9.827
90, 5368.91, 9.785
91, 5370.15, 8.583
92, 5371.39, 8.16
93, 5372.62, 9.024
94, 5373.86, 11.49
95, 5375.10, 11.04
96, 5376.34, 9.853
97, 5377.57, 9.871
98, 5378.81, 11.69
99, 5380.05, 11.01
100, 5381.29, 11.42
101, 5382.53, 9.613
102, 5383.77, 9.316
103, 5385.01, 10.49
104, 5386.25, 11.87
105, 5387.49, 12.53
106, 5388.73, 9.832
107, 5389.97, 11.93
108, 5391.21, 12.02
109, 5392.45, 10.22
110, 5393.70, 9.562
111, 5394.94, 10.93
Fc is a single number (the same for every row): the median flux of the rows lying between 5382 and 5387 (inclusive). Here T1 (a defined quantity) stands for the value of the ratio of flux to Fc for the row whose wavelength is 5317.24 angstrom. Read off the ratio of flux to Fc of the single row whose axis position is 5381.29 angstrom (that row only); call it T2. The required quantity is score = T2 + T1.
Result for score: 2.14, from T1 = 1.00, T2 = 1.14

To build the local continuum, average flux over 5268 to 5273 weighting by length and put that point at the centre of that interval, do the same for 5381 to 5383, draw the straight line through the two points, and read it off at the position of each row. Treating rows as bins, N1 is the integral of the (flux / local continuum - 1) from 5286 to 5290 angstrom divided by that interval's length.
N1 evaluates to 0.27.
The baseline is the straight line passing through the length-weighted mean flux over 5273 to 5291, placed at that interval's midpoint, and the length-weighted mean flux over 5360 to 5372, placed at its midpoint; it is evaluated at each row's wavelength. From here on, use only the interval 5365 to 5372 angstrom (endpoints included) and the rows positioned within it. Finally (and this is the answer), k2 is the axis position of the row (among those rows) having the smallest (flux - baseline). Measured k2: 5371.39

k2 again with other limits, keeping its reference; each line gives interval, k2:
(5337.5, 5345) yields 5340.56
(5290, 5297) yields 5296.47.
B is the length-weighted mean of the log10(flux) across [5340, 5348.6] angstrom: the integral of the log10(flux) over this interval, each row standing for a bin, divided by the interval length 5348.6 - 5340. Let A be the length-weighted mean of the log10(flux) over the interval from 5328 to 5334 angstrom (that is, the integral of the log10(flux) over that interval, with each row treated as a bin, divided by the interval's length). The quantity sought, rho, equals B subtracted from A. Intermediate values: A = 0.920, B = 0.97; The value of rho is -0.05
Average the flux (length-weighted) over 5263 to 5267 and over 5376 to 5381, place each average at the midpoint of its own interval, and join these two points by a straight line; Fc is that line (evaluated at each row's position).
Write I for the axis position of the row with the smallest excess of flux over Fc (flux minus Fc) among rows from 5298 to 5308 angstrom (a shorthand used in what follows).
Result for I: 5301.35 angstrom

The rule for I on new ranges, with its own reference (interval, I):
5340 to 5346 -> 5340.56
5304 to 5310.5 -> 5307.46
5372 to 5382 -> 5372.62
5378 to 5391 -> 5383.77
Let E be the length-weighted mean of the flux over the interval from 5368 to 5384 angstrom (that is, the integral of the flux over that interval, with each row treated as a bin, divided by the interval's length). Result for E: 10.1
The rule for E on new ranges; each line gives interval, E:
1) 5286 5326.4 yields 9.7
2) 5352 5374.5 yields 10.3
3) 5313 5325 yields 10.0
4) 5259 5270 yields 8.2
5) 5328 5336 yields 9.0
